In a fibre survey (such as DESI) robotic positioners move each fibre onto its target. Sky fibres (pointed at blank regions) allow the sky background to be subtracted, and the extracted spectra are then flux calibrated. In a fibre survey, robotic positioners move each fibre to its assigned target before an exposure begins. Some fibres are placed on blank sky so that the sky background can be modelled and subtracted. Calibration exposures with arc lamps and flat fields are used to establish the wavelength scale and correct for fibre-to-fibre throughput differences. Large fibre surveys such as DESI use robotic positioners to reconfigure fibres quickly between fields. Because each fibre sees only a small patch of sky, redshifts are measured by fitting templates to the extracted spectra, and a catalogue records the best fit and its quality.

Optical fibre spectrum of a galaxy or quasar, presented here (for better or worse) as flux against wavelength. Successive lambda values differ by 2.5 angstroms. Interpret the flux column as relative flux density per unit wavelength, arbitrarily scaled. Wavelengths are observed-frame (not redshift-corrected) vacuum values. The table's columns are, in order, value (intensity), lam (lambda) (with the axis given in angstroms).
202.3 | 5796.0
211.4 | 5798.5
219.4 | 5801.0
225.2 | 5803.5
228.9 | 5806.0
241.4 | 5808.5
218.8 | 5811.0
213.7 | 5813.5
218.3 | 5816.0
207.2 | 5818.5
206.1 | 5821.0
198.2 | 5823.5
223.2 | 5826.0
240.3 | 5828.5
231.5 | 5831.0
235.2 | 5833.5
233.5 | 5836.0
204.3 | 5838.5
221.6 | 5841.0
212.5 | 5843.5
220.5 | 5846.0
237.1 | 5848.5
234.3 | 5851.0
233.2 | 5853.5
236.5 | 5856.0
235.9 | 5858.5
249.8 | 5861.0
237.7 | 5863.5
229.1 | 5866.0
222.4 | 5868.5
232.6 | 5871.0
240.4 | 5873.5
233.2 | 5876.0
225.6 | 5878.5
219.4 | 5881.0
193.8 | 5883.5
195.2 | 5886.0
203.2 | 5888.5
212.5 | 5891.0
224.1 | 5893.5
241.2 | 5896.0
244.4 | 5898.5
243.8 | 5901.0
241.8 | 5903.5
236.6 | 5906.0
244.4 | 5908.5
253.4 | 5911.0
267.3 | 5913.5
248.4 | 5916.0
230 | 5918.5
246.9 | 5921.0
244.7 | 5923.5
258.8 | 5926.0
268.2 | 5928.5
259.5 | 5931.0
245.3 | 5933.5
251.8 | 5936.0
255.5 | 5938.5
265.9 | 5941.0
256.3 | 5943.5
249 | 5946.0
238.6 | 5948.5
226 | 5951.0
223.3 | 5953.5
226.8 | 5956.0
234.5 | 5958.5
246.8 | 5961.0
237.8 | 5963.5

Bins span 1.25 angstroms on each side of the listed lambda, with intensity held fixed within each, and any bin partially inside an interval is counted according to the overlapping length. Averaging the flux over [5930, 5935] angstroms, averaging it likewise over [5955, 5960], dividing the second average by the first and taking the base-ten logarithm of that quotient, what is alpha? -0.04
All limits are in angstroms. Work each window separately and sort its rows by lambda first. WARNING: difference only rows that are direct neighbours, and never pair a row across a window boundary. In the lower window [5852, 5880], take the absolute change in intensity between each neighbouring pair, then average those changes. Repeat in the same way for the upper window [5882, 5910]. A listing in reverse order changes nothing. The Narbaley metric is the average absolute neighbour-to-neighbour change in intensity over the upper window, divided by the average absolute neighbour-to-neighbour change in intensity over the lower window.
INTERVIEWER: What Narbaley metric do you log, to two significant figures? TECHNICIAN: 0.85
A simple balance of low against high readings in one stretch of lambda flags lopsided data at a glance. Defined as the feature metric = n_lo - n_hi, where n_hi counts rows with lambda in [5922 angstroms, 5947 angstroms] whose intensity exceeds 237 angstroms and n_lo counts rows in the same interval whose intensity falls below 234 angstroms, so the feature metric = -10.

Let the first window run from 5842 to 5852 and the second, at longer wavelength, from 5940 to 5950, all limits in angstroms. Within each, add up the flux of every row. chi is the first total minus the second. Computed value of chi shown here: -105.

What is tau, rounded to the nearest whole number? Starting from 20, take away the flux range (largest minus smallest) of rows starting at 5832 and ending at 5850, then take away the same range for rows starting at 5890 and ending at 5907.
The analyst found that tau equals -45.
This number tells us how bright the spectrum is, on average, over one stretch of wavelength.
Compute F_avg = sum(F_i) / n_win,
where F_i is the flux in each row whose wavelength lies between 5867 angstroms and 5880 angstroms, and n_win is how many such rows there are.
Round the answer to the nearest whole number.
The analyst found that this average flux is 231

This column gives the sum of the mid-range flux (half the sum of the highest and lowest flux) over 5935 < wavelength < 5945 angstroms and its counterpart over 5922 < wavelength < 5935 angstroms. 515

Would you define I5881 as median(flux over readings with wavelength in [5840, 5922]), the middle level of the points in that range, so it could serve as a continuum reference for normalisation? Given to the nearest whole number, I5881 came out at 234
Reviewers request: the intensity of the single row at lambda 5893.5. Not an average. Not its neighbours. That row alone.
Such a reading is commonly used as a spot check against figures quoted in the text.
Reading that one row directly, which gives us 224.1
